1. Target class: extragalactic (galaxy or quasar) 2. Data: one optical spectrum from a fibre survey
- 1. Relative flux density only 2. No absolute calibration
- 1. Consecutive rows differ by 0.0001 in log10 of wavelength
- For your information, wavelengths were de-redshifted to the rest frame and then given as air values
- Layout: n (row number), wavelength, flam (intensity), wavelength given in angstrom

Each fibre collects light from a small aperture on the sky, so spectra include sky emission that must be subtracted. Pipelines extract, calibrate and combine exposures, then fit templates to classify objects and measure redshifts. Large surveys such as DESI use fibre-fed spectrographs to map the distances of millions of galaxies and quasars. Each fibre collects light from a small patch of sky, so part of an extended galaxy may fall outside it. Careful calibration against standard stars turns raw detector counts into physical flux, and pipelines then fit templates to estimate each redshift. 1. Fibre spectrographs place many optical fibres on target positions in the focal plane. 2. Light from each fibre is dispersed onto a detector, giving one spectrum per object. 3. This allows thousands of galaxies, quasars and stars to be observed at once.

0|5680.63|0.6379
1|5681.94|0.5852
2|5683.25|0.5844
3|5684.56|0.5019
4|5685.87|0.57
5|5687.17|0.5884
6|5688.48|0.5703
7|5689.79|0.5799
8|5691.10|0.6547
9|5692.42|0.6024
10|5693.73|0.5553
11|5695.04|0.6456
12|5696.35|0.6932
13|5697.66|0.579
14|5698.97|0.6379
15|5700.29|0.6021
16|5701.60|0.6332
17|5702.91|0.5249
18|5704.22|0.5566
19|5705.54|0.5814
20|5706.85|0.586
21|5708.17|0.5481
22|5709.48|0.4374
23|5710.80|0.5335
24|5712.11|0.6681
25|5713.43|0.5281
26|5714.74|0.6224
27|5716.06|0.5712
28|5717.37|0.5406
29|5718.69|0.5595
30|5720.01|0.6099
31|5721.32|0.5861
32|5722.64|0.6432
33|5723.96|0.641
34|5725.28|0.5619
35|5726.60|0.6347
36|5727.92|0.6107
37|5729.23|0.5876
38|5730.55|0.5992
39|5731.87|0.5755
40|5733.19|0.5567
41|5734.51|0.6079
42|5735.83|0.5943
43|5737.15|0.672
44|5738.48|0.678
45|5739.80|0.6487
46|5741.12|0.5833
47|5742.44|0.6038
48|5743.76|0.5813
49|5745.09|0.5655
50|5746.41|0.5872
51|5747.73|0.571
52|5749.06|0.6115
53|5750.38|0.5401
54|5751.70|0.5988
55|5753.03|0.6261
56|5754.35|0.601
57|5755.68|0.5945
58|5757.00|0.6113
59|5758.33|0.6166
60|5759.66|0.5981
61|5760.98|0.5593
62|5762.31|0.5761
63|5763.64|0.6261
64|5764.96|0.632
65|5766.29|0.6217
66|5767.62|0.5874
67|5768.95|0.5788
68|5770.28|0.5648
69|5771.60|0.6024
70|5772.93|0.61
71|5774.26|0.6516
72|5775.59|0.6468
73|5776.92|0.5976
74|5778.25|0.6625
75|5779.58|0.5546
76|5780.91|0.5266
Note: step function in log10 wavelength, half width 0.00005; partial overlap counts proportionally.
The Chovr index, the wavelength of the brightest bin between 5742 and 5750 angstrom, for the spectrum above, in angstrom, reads 5749.06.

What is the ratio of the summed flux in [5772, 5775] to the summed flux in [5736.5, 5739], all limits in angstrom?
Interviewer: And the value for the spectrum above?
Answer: 0.93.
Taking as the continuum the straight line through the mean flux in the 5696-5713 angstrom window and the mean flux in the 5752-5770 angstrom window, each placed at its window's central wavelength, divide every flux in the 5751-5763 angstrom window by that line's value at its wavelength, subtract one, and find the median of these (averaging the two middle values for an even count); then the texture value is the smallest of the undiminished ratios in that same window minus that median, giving 0.929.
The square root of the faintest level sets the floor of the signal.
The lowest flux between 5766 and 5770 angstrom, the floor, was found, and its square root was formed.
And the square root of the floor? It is 0.761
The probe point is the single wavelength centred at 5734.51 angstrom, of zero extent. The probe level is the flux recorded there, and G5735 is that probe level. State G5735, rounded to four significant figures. 0.6079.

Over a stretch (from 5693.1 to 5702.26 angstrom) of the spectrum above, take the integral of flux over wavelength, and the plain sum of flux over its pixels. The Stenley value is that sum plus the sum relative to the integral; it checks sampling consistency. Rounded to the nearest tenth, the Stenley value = 5.1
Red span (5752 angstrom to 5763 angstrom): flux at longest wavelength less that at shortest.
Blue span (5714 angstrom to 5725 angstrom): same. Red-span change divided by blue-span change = -2.7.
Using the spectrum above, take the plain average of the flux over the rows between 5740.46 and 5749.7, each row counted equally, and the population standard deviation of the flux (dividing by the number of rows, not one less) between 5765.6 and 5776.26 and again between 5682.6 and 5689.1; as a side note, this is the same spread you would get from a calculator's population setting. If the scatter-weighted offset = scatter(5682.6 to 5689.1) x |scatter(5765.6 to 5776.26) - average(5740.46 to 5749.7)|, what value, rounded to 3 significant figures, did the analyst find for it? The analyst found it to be 0.0175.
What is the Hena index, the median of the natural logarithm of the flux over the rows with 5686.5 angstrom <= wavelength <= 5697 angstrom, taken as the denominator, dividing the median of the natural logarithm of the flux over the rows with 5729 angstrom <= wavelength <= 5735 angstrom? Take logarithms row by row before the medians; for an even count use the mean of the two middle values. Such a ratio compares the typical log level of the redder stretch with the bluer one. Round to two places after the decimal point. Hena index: 1.03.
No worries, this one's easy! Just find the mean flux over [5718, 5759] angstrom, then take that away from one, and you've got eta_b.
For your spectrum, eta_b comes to 0.398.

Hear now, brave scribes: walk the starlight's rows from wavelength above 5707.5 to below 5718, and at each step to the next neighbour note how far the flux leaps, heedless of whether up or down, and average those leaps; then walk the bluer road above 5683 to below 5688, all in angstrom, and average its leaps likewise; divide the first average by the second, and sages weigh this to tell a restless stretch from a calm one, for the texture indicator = 1.7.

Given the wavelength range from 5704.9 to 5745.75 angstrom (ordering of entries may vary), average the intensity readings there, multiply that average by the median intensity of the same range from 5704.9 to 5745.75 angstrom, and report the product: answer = 0.346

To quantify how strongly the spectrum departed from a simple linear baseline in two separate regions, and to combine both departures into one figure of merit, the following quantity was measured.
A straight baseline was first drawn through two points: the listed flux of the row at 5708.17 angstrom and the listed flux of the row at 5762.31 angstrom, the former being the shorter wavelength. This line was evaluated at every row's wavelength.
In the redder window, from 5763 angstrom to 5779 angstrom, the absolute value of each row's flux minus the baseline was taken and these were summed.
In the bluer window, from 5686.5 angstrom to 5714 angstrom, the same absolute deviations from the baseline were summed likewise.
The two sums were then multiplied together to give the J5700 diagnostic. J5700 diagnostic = 0.55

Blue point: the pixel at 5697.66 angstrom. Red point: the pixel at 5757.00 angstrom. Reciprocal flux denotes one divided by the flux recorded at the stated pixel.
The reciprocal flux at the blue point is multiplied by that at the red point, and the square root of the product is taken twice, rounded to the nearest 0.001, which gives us 1.296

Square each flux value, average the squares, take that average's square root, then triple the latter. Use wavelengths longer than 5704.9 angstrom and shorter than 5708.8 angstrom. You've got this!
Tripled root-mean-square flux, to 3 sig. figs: 1.72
